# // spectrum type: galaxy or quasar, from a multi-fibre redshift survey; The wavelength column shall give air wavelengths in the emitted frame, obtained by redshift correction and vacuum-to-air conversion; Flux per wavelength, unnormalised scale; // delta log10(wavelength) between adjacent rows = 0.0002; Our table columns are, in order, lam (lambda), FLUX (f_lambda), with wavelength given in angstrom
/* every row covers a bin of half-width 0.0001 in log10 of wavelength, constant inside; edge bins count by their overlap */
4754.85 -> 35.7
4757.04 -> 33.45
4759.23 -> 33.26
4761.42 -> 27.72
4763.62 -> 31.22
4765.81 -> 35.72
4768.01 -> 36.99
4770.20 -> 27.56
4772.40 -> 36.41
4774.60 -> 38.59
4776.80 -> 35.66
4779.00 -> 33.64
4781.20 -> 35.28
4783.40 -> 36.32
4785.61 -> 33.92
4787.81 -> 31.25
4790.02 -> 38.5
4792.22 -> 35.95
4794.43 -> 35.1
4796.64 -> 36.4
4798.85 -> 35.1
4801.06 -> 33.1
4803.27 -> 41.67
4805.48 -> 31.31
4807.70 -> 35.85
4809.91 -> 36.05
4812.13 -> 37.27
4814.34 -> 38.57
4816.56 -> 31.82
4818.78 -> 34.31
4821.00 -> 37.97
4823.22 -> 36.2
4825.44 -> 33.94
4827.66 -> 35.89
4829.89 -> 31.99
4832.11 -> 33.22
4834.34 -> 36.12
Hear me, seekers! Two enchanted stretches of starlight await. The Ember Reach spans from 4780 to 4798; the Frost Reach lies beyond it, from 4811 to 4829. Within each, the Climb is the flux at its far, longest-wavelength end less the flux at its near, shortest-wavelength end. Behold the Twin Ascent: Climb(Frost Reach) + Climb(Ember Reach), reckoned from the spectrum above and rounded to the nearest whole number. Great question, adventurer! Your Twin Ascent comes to 0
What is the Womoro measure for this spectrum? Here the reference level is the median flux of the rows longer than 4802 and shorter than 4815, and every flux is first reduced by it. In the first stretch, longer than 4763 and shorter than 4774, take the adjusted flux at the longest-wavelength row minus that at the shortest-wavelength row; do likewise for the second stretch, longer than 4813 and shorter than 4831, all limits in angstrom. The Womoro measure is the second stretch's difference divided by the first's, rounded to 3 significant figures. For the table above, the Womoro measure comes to -1.27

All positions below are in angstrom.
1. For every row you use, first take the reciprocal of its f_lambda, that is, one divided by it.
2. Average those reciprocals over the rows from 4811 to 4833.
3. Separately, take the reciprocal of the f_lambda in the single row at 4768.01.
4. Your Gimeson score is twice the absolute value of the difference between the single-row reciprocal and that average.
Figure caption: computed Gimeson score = 0.0031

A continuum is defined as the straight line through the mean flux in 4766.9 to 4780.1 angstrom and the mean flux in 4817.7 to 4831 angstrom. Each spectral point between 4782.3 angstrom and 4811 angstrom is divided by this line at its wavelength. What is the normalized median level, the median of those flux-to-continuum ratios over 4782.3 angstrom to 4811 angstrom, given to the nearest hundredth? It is 1.03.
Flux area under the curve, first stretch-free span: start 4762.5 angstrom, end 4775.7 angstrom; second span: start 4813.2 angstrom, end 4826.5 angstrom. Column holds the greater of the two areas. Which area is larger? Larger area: 472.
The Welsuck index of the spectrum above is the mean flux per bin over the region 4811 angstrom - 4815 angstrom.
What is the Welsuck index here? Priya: 37.9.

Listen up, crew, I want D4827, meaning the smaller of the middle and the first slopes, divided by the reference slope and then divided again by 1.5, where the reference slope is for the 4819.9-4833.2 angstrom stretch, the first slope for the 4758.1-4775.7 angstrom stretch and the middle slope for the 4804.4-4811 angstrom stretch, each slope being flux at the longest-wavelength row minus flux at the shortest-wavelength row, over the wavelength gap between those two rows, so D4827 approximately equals -0.54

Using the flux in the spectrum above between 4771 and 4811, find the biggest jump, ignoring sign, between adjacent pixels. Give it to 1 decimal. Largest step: 10.4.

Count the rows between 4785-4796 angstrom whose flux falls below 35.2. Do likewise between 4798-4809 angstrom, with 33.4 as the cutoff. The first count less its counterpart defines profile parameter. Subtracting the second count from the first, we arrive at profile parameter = 1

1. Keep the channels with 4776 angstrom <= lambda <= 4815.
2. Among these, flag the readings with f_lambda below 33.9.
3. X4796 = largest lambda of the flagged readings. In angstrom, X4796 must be 4805.48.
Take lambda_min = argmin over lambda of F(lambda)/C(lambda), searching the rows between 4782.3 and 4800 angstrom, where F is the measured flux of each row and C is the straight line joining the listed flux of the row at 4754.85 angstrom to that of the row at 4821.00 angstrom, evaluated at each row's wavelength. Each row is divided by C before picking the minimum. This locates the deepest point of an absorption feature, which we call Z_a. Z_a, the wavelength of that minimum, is 4787.81 angstrom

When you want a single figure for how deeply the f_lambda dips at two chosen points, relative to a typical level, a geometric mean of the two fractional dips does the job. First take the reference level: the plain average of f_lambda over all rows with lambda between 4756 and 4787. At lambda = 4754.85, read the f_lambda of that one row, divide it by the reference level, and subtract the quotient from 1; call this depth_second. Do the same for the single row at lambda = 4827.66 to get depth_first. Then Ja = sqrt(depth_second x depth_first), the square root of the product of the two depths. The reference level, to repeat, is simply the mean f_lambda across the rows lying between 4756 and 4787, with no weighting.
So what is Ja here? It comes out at 0.05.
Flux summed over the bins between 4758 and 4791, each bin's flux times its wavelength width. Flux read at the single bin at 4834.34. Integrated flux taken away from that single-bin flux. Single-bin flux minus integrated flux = -1090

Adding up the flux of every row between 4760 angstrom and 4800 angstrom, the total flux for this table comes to 621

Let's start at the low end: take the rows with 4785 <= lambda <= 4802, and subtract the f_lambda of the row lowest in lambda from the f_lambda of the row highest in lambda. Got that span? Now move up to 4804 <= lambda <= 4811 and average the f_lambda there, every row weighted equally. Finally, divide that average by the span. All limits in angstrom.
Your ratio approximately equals -42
